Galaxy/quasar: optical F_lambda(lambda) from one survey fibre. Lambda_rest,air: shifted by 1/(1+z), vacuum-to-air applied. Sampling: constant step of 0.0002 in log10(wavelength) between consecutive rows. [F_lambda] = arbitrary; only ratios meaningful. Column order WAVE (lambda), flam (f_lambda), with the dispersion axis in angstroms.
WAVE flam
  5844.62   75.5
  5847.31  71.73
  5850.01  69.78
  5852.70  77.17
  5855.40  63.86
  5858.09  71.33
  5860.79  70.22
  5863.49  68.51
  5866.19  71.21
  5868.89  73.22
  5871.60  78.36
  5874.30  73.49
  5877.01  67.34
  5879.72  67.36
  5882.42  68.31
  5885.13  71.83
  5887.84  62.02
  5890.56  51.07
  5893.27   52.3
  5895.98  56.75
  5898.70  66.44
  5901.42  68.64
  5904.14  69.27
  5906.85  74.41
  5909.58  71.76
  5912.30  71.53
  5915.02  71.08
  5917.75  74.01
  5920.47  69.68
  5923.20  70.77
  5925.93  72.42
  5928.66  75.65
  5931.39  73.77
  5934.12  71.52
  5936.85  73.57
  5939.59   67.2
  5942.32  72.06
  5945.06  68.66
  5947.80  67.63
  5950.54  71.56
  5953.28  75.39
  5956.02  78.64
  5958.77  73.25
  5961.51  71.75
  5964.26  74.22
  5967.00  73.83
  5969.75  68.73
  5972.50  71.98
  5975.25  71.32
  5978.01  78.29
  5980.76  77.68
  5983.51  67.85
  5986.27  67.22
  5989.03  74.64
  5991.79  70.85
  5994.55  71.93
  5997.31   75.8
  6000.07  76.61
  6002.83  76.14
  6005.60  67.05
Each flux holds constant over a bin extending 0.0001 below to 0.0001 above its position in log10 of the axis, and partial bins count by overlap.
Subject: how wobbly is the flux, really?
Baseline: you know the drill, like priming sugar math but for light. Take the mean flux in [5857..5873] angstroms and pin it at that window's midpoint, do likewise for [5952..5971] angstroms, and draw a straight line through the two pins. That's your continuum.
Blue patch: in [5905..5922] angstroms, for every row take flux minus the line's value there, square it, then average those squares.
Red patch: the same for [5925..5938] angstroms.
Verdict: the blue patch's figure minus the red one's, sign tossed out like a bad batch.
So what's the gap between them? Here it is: 2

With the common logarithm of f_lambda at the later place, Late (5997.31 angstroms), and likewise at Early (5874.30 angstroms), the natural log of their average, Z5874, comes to 0.628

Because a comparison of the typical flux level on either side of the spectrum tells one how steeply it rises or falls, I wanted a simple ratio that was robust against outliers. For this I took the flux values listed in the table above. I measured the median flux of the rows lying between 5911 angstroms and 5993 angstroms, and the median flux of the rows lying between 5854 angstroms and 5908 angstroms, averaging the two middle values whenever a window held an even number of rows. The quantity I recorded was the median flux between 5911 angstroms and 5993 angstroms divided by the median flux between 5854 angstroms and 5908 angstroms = 1.05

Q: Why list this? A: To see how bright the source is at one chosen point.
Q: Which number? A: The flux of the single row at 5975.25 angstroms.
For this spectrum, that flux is 71.32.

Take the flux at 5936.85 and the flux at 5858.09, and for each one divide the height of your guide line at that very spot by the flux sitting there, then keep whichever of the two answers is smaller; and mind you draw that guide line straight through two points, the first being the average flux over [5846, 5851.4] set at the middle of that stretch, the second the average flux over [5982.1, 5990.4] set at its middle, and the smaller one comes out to 0.95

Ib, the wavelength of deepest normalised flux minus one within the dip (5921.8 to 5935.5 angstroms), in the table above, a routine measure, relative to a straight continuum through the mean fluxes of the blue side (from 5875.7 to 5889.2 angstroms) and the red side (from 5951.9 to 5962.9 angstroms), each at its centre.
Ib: 5934.12 angstroms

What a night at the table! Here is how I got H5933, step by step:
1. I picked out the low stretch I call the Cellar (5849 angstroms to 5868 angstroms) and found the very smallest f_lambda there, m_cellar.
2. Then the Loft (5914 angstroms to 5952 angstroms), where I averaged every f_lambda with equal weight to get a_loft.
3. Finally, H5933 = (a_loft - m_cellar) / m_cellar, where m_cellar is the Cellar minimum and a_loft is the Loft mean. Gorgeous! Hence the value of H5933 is 0.118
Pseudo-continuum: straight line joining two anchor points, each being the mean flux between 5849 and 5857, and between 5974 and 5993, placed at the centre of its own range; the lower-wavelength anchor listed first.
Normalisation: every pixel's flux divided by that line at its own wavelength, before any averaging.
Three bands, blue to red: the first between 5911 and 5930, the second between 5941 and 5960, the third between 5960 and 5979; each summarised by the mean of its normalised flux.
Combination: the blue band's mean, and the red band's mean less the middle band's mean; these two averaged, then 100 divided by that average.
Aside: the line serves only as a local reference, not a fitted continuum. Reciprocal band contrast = 198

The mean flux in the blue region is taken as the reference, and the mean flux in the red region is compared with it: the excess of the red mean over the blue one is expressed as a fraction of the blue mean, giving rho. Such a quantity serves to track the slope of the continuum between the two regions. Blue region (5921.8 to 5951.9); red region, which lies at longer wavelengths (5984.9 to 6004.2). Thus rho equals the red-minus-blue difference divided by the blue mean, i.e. 0.028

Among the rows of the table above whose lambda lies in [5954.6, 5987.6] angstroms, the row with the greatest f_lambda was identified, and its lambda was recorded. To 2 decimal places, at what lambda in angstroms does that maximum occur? 5956.02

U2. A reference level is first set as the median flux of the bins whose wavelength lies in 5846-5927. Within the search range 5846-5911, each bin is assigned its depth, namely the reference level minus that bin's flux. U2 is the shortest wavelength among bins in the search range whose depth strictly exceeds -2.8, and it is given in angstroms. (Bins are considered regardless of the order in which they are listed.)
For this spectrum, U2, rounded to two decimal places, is 5847.31 angstroms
